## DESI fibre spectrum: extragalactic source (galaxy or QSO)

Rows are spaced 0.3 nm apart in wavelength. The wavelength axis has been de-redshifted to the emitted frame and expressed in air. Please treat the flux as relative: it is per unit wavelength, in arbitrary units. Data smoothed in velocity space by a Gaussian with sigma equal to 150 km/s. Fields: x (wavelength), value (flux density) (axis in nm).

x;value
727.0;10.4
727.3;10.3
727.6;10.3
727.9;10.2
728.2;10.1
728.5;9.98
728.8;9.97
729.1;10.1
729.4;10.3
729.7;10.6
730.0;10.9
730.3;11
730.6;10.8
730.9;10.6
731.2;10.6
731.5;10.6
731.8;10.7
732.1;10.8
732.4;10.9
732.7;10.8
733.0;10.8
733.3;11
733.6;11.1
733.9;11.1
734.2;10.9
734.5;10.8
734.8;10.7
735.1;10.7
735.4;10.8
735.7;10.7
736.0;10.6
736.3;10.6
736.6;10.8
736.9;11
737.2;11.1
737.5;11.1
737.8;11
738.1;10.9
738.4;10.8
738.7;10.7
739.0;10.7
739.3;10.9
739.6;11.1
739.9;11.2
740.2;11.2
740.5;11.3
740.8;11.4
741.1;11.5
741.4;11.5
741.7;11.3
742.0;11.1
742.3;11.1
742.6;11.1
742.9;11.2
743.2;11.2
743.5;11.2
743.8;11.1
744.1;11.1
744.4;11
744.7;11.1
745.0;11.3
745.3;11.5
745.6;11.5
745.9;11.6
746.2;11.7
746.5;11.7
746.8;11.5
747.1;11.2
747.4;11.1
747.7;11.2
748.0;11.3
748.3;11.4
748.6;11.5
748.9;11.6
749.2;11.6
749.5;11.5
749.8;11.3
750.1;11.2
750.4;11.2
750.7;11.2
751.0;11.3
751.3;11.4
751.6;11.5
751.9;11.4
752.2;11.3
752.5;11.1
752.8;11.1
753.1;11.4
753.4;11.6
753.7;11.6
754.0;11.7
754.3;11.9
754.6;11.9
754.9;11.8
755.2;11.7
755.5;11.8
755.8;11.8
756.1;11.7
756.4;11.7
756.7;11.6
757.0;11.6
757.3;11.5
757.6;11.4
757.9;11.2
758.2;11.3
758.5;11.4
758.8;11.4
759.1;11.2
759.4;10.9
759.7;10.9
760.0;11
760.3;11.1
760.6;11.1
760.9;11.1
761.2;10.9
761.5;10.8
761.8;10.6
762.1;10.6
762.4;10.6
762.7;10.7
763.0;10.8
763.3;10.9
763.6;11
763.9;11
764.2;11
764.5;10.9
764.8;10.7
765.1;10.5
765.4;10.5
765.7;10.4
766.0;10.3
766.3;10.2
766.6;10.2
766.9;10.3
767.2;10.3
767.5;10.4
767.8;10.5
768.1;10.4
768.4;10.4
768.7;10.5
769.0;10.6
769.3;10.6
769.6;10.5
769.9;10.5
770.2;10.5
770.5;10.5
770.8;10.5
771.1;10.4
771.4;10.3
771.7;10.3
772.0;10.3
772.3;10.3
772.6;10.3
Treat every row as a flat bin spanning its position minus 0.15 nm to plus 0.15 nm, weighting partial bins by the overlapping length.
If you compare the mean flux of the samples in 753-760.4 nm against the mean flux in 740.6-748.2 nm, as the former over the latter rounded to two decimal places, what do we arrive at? 1.02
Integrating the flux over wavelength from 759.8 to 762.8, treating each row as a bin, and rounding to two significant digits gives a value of 33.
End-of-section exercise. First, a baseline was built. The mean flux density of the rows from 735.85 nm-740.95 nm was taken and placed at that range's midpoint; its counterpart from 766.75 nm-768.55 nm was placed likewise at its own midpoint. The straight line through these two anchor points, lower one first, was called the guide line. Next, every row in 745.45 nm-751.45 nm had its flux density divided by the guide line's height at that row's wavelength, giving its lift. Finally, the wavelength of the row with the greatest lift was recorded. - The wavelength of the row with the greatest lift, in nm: 746.5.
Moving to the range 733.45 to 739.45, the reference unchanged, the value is 737.5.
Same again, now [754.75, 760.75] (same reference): 755.8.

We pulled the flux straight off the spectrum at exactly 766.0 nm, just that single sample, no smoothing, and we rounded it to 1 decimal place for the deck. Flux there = 10.3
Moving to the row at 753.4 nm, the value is 11.6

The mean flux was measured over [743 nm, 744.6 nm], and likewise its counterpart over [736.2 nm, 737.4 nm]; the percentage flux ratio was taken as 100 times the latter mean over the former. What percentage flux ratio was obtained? 98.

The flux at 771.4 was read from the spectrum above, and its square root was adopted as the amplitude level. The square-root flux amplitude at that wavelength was 3.21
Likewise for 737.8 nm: 3.32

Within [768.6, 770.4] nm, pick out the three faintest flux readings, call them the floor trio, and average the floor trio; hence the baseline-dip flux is 10.5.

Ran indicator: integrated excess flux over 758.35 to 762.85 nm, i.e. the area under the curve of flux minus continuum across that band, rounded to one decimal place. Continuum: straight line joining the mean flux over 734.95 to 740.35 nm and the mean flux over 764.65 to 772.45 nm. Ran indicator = 1.9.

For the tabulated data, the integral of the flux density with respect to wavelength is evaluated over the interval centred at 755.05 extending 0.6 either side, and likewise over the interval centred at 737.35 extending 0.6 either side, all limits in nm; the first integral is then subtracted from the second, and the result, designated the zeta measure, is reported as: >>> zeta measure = -0.9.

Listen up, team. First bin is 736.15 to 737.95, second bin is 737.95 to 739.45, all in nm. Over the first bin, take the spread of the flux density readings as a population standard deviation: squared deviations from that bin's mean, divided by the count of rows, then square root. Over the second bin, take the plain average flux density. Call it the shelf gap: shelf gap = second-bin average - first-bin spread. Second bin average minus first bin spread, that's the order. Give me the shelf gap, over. 10.6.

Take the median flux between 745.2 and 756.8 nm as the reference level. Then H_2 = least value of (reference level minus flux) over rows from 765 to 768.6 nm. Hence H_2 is 1.00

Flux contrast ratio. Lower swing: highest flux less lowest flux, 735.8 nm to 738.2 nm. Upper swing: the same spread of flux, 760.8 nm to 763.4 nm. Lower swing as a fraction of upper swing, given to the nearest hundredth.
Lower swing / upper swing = 1.00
